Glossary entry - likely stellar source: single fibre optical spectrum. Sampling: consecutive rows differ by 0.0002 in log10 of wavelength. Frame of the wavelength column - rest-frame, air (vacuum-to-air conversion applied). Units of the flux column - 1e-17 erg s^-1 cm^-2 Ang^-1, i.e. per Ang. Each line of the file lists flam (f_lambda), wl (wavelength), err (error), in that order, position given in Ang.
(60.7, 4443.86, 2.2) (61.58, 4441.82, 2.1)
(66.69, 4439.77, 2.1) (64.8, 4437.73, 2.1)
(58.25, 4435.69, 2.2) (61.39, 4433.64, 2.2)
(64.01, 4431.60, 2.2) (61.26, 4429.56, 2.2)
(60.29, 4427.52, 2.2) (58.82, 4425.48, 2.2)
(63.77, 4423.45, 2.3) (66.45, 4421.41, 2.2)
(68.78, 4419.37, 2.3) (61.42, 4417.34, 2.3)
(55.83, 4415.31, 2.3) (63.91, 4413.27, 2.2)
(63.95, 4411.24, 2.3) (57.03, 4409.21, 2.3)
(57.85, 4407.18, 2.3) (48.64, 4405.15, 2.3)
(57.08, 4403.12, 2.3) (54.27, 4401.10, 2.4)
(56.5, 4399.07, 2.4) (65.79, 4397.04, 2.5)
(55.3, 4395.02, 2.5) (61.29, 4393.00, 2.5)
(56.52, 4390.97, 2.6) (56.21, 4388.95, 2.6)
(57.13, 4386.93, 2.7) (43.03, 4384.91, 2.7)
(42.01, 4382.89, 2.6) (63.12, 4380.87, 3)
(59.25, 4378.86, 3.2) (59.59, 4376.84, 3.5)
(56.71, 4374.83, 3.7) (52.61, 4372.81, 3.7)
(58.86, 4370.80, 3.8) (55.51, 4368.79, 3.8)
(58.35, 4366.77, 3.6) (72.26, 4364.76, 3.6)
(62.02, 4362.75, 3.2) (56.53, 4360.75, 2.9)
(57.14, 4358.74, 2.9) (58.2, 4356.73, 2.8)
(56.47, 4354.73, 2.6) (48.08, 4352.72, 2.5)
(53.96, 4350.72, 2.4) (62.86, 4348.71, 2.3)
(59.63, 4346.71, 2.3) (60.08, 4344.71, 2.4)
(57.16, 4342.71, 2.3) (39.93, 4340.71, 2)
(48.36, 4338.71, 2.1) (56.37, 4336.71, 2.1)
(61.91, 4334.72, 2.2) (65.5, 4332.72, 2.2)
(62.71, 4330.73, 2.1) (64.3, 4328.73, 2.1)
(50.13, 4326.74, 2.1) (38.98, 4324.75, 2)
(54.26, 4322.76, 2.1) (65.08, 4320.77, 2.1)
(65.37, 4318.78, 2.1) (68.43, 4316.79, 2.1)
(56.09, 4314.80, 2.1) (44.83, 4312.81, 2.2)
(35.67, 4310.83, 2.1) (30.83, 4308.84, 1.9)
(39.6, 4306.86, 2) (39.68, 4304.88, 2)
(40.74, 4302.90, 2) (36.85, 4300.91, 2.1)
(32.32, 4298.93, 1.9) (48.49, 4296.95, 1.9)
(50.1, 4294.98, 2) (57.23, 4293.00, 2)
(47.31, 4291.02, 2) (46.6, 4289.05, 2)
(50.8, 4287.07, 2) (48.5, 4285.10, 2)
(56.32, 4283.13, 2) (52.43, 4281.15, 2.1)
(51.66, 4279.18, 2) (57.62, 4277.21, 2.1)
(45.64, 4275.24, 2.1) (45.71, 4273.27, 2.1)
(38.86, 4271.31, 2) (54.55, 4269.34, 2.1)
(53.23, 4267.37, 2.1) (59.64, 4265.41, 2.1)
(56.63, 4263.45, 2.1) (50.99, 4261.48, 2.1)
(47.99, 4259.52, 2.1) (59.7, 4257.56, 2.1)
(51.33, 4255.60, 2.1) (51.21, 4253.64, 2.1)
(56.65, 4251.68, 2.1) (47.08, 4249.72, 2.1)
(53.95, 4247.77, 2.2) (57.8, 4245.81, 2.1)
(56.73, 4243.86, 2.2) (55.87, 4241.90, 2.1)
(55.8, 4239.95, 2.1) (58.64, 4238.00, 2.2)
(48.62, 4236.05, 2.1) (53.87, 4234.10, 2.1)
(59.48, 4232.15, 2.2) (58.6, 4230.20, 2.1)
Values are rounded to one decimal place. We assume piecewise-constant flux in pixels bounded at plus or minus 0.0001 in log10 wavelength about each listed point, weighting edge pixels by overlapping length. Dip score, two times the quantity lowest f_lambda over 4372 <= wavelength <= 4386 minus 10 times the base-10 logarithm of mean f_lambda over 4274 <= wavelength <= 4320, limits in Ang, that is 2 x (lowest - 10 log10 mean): 50.4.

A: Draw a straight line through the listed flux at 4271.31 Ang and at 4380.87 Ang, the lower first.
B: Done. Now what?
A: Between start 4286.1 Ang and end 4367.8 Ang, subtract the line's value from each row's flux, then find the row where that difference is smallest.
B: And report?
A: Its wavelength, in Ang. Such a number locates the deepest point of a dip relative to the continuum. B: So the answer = 4308.84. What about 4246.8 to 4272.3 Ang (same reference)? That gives 4271.31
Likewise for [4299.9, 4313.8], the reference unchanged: 4308.84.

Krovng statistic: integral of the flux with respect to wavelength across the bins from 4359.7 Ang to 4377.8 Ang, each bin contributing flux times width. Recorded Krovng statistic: 1071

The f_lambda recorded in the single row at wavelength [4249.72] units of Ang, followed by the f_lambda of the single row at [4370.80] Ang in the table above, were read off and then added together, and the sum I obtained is 106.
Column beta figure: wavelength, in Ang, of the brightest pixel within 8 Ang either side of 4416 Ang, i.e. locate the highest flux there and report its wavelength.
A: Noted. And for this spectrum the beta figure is 4419.37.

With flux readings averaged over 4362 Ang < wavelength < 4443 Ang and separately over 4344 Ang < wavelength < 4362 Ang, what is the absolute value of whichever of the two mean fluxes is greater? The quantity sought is 59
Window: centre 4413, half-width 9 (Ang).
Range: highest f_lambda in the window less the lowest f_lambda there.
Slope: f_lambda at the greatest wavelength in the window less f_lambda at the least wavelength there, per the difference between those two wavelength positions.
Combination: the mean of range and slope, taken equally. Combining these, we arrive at 11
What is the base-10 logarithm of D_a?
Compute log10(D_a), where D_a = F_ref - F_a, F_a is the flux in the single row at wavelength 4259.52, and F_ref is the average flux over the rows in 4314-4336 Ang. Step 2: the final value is 1.1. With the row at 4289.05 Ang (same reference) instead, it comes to 1.1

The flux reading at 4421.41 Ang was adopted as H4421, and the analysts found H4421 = 66.45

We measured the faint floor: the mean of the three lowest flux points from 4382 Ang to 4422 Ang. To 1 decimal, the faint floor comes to 44.6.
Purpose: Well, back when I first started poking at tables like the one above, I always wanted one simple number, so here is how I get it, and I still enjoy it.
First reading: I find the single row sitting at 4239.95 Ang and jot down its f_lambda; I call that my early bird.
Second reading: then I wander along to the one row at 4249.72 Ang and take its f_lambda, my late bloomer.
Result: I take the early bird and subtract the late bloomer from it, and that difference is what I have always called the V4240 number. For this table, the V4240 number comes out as 9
